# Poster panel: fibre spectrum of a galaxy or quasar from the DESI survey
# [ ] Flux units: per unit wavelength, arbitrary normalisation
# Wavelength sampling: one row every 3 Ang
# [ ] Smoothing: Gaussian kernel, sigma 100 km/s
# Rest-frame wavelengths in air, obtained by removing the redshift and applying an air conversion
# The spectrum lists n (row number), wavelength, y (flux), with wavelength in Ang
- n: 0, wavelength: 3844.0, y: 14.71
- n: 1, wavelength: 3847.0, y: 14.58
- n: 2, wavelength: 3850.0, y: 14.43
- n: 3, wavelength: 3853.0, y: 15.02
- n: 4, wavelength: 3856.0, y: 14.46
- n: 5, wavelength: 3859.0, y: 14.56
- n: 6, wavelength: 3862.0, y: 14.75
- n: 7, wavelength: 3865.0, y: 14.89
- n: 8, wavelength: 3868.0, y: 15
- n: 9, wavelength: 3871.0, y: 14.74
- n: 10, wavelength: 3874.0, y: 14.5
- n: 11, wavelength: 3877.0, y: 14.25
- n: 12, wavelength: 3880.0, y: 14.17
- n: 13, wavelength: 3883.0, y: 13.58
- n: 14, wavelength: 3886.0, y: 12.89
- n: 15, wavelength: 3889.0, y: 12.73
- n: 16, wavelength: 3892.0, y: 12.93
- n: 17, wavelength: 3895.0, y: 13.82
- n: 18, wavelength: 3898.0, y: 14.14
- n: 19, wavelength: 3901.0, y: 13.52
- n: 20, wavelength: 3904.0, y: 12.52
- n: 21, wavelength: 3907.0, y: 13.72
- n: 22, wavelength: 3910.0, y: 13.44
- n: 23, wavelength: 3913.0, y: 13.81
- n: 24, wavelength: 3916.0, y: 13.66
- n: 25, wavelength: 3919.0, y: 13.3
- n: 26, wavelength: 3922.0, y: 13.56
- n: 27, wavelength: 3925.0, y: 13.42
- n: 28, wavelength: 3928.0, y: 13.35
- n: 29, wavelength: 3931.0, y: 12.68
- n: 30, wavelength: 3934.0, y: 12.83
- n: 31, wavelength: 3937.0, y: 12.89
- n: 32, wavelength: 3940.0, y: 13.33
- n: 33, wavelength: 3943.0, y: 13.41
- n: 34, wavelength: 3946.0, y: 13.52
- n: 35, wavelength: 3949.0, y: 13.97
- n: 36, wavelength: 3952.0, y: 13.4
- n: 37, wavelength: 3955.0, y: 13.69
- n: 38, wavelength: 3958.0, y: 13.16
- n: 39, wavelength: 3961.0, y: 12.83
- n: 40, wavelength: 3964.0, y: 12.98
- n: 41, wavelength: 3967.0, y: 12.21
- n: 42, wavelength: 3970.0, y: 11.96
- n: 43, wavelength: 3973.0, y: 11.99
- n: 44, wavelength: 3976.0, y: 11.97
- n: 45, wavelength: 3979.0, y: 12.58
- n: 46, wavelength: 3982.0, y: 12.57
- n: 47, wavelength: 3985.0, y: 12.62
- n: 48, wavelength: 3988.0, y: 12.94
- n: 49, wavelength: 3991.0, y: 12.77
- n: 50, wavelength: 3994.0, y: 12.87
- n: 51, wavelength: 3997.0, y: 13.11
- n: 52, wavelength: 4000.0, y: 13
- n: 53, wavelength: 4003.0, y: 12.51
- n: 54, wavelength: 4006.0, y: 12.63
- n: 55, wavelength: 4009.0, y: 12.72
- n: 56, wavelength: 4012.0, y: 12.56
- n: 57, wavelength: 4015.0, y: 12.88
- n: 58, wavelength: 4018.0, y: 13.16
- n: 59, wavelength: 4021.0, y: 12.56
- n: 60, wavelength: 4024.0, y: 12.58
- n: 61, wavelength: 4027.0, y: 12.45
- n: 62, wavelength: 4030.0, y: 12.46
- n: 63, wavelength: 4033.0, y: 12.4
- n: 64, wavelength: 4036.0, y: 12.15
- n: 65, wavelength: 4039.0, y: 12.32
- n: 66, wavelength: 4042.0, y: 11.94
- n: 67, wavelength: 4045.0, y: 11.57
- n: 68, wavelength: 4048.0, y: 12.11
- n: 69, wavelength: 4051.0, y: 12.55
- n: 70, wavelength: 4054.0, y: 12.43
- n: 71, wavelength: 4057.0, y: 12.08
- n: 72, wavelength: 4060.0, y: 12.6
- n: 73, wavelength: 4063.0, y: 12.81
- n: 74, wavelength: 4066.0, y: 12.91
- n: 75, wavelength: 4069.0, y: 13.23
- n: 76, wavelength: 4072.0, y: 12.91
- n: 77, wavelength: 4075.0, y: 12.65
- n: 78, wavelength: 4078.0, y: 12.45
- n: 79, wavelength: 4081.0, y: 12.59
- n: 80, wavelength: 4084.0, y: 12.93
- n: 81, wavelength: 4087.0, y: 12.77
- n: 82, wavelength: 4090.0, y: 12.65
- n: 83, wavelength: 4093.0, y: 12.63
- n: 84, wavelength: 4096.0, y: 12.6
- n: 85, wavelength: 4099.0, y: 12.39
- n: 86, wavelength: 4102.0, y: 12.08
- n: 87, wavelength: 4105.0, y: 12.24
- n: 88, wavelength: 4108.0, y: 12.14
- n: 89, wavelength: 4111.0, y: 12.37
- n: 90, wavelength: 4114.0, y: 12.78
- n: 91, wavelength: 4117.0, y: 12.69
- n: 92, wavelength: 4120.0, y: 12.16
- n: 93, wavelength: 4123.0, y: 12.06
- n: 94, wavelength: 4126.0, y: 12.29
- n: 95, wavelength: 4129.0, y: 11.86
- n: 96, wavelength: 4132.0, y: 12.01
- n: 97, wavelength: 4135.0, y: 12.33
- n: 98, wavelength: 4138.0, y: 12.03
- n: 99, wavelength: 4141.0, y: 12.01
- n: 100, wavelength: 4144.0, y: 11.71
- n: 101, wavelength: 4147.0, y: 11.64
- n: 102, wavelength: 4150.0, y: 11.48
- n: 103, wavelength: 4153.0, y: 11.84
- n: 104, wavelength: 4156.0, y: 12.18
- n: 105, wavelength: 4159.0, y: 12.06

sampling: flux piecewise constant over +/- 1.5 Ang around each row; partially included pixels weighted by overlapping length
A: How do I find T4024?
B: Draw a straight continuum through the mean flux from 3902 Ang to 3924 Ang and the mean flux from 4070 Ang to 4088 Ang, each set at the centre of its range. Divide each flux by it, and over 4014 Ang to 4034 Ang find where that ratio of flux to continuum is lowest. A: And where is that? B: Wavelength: 4033.0 Ang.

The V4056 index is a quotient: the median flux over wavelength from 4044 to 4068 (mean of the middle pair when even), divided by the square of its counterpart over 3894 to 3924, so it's 0.067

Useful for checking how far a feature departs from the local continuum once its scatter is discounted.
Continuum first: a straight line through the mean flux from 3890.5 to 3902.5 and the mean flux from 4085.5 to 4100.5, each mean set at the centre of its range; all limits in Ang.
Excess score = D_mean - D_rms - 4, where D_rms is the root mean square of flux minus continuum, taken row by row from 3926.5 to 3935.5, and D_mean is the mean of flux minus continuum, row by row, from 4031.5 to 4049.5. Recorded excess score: -5.3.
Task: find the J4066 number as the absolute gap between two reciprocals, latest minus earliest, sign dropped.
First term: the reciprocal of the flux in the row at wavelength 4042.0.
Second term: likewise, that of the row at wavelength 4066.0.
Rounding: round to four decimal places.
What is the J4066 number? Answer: 0.0063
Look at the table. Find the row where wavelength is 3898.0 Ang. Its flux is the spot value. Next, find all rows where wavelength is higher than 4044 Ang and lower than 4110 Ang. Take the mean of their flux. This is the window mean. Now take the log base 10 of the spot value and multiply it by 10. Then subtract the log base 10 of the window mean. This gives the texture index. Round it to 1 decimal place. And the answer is 10.4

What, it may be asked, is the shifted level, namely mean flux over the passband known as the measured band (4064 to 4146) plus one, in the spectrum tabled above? 13.4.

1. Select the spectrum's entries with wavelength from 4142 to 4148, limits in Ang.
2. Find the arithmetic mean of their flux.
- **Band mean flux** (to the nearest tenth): 11.7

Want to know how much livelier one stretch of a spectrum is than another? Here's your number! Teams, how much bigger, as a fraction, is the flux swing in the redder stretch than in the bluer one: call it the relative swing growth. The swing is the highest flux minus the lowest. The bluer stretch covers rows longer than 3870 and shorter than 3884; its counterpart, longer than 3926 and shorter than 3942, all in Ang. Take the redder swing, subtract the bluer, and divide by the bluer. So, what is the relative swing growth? -0.42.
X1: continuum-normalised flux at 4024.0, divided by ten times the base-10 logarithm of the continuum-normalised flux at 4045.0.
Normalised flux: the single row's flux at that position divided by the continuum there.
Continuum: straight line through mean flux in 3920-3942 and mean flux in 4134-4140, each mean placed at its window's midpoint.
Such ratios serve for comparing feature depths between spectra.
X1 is -3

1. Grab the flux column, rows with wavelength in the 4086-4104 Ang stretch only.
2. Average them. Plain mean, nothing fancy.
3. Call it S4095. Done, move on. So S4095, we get 12.5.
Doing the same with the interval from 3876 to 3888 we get 13.7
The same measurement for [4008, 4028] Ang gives 12.7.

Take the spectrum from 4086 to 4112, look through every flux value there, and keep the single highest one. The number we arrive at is 12.77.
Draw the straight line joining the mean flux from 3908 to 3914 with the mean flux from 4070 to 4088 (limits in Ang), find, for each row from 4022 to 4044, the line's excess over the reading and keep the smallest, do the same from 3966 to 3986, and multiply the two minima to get 0.27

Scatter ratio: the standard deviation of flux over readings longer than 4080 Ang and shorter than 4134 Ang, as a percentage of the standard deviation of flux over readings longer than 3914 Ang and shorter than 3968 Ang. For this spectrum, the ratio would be 73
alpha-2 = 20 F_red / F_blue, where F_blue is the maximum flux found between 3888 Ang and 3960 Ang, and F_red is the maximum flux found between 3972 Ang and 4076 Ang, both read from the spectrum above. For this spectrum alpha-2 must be 18.7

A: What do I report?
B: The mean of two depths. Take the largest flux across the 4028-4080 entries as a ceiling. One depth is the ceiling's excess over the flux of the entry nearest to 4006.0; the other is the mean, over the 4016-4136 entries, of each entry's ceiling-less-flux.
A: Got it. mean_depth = 0.69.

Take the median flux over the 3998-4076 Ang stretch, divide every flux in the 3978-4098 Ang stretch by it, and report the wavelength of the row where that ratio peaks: 4069.0 Ang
